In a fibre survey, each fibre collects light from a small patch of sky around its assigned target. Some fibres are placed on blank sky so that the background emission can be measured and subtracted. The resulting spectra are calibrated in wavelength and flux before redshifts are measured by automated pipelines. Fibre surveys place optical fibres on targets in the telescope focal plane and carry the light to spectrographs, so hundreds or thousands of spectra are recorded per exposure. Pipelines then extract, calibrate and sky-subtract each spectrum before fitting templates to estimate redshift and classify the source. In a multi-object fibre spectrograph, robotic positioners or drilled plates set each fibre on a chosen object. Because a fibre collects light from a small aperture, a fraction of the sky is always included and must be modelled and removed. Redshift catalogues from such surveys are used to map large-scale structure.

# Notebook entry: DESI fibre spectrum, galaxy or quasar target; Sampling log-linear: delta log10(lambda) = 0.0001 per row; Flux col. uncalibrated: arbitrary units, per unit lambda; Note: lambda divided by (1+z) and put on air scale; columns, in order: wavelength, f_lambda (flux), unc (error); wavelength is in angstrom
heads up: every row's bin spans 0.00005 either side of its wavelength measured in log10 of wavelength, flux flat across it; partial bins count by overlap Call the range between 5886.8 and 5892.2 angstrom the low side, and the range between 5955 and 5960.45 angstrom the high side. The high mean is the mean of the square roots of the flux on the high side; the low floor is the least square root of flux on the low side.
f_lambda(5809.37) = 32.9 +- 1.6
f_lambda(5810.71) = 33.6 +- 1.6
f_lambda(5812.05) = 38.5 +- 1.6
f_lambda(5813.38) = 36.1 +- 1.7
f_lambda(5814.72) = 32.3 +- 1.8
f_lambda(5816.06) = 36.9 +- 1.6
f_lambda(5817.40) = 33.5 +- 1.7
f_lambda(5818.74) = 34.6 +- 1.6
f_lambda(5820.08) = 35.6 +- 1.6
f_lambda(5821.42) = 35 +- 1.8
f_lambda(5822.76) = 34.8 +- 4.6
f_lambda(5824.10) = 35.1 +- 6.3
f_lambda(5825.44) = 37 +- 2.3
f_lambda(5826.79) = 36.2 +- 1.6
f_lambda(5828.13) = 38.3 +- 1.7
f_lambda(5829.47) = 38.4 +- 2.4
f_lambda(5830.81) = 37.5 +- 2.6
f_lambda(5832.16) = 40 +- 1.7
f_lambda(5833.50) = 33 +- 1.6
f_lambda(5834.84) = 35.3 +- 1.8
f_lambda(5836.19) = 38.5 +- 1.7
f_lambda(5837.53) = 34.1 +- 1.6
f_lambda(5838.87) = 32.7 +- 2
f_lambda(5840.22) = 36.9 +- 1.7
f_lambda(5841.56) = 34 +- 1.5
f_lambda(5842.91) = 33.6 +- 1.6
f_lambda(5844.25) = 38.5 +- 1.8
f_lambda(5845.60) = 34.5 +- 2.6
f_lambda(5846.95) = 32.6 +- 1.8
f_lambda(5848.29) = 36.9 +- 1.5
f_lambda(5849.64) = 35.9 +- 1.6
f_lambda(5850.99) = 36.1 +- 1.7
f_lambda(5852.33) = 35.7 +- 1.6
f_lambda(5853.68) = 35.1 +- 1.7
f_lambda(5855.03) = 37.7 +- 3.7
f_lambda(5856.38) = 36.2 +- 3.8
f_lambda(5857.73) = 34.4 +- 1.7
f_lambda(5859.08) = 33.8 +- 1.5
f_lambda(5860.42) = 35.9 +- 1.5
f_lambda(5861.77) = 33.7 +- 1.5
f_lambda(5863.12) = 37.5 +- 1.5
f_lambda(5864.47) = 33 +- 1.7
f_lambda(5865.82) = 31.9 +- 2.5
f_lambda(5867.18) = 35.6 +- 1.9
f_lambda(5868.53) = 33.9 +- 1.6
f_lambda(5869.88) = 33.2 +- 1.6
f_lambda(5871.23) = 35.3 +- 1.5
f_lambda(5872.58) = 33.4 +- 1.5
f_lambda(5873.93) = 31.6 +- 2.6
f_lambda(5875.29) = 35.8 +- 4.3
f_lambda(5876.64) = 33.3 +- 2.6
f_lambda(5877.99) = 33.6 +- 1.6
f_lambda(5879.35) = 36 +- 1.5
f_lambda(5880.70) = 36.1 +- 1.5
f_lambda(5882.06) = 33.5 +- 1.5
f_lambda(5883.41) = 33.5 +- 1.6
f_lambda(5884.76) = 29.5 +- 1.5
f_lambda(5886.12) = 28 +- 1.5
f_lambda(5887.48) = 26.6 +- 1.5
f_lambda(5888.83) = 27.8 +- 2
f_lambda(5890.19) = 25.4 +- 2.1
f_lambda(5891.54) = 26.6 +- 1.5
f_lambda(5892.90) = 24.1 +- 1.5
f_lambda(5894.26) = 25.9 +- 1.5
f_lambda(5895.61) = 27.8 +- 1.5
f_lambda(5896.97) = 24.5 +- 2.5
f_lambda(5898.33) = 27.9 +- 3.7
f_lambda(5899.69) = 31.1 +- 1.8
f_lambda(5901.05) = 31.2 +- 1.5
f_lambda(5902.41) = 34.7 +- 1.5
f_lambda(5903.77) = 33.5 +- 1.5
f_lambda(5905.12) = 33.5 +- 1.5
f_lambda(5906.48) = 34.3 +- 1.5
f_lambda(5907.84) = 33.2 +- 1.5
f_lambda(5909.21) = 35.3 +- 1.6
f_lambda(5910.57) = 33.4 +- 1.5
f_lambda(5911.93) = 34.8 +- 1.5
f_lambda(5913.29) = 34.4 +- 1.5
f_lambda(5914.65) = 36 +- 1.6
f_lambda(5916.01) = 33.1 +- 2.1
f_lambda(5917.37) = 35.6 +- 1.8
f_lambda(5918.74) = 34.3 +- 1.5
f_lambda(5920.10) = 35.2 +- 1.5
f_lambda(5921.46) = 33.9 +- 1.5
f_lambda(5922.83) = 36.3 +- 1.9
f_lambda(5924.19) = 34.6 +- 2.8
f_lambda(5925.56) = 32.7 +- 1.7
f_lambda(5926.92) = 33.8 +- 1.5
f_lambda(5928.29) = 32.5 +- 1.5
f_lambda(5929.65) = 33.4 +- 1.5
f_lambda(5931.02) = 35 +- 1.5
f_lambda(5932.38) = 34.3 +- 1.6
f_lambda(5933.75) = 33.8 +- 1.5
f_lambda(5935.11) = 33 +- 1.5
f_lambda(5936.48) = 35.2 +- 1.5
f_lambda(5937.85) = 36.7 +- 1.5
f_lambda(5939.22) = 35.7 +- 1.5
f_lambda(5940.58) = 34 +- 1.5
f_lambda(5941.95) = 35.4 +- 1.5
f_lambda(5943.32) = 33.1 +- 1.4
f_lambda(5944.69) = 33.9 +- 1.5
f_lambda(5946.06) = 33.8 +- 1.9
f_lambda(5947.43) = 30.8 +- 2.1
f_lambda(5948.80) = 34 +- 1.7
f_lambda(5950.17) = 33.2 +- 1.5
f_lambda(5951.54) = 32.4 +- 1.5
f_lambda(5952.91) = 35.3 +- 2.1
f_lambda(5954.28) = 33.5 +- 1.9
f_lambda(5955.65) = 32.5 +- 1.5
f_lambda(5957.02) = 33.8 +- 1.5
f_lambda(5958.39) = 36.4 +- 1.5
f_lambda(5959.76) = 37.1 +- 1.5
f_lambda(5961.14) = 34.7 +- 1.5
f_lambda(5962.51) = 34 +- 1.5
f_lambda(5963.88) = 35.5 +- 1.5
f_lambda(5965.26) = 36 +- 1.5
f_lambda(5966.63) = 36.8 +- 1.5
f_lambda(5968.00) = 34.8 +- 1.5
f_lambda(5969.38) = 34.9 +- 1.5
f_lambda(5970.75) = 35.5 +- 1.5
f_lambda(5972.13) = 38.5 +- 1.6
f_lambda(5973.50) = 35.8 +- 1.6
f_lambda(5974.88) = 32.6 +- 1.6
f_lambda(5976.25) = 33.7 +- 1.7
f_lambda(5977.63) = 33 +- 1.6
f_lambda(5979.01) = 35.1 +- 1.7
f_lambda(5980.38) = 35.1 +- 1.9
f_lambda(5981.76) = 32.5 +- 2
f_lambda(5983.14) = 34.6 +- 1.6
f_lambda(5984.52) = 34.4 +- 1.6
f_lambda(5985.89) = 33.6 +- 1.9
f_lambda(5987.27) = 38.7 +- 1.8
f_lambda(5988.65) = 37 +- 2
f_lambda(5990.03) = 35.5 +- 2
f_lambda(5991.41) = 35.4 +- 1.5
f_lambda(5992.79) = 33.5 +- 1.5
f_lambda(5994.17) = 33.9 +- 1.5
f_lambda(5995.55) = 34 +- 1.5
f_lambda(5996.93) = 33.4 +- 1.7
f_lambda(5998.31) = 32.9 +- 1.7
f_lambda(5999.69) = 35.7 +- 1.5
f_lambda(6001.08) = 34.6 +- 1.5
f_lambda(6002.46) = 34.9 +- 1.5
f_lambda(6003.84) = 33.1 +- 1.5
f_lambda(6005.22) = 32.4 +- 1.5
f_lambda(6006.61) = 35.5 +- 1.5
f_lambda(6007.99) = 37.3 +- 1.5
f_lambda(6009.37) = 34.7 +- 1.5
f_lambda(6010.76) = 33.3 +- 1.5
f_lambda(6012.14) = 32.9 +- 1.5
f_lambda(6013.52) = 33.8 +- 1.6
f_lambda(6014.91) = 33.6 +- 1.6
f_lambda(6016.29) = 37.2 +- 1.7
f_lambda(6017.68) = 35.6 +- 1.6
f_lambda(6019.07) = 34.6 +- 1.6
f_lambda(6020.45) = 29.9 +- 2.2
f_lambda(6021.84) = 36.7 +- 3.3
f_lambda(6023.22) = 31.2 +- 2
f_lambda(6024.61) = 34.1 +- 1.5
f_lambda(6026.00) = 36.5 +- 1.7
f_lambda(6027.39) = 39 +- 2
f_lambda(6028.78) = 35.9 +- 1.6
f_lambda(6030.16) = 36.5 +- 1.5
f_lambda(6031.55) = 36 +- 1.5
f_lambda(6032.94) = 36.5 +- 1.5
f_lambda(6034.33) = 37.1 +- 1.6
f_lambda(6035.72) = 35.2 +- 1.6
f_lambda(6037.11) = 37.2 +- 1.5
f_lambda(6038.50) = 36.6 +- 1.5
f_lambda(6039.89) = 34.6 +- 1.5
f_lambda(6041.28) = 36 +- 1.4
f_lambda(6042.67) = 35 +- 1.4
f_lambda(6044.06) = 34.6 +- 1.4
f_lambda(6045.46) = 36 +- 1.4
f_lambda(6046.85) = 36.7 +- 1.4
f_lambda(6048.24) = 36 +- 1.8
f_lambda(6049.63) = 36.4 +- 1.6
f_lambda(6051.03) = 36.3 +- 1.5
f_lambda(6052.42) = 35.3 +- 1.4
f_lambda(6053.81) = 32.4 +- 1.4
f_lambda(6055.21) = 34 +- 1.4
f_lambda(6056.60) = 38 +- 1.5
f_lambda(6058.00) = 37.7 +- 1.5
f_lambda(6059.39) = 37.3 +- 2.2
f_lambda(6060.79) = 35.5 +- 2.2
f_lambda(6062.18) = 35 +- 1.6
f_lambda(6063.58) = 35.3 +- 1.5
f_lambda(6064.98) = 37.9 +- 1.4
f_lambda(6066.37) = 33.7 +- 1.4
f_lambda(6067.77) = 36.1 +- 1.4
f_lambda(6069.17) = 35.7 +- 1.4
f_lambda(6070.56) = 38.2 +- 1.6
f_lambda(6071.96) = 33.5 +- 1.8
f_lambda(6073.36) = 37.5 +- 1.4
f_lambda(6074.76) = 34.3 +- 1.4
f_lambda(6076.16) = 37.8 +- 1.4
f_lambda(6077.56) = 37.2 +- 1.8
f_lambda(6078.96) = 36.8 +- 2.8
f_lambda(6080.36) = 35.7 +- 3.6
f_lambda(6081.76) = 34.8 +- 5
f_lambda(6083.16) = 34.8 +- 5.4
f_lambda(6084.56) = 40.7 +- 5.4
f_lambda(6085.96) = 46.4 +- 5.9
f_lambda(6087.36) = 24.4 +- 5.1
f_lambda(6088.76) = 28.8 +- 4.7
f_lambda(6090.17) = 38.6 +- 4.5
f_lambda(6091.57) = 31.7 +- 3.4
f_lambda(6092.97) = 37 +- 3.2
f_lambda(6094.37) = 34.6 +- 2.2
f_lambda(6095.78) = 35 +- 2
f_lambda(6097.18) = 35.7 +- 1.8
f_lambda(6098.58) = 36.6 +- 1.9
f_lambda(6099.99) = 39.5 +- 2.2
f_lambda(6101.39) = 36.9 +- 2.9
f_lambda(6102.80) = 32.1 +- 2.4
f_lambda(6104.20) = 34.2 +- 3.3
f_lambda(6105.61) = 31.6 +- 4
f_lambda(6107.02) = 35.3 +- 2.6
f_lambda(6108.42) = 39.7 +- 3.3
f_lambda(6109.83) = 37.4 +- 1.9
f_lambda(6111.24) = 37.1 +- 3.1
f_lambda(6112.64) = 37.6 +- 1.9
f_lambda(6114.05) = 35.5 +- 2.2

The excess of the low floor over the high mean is -0.87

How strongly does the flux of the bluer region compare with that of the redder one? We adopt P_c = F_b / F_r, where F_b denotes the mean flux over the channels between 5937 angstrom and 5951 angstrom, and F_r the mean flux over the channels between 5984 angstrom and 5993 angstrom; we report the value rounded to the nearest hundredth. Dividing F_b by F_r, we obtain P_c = 0.96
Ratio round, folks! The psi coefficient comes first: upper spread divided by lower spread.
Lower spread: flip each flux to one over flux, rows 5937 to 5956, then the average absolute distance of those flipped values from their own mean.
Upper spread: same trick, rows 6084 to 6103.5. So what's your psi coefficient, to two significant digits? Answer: 3.4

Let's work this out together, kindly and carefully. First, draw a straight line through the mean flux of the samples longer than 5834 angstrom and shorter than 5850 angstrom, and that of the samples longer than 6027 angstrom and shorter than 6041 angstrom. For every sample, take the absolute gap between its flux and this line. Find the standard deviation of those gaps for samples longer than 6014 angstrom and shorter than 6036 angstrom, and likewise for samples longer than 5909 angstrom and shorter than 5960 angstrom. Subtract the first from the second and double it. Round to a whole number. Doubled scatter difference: -1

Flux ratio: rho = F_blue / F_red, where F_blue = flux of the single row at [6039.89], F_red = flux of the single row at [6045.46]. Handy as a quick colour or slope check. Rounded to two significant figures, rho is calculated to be 0.96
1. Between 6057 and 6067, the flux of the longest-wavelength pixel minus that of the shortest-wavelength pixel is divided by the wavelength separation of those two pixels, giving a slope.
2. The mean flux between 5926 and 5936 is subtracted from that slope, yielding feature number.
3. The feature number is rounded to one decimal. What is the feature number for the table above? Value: -34.2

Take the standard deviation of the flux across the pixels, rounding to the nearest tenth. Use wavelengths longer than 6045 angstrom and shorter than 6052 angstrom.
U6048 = 0.3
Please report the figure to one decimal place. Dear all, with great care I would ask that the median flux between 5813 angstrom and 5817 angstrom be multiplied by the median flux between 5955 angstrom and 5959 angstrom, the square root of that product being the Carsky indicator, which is 34.9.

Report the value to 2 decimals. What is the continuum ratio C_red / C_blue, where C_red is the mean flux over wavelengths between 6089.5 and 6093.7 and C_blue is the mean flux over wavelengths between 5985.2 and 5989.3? 0.98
